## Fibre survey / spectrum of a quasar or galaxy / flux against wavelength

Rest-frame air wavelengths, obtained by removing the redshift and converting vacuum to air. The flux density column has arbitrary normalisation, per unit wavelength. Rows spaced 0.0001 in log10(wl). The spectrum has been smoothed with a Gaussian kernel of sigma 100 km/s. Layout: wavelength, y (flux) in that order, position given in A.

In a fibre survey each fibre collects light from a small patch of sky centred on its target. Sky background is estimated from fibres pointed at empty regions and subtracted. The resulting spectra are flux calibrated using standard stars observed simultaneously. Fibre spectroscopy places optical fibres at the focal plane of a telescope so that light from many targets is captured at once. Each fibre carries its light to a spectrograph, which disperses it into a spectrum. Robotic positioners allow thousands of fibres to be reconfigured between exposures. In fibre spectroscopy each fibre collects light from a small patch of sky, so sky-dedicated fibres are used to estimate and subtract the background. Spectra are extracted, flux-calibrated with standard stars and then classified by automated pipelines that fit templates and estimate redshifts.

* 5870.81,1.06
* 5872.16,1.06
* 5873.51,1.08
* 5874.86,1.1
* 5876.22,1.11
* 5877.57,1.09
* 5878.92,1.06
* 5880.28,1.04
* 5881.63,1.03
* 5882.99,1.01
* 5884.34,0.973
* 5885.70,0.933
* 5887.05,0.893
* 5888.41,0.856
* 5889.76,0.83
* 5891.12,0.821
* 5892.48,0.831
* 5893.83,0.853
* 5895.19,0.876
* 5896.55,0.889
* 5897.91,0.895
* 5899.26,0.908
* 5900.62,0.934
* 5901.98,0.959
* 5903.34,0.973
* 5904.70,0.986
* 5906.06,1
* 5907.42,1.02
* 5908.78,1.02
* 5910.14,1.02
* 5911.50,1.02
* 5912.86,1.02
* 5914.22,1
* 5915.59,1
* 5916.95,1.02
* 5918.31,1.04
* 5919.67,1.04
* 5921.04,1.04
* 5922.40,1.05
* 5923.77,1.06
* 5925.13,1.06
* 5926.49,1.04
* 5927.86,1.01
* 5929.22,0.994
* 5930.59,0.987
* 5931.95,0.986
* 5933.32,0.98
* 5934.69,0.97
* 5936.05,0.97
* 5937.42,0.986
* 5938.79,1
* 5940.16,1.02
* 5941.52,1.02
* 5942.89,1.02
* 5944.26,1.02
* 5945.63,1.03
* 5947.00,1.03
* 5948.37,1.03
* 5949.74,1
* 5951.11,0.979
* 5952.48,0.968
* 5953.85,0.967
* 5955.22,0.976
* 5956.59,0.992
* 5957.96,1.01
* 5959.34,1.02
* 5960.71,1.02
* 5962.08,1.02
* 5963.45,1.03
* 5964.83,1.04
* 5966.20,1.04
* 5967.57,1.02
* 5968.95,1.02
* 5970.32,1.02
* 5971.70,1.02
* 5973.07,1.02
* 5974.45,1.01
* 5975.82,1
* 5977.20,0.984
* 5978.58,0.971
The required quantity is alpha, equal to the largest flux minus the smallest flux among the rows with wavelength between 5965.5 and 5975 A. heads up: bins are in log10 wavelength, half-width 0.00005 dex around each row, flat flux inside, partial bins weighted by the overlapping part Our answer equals 0.03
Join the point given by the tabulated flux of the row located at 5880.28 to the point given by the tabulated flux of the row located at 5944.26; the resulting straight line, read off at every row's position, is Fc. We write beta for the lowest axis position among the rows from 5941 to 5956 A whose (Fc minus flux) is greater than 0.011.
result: 5949.74 A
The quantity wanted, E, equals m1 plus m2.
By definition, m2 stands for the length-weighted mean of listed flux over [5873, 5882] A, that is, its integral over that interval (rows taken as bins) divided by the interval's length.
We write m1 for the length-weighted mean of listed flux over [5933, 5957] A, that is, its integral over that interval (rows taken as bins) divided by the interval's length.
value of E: 2.07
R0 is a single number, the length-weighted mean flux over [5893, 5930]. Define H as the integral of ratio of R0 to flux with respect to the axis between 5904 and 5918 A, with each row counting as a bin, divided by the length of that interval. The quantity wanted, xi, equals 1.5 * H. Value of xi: 1.47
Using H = 0.98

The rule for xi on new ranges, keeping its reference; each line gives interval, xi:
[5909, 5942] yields 1.46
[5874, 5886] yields 1.43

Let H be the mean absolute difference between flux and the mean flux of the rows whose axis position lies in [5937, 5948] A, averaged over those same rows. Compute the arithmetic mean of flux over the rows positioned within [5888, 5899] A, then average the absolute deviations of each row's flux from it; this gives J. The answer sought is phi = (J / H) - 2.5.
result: -0.5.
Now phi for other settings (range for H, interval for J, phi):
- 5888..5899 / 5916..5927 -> -2.1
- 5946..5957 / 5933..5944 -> -1.6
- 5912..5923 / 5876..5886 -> 0.2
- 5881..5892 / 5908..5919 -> -2.4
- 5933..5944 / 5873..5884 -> -0.9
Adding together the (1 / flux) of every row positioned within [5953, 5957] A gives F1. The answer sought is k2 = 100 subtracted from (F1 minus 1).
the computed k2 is -97.9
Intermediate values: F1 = 3.07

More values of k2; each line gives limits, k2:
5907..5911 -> -98.1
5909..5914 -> -98.1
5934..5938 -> -97.9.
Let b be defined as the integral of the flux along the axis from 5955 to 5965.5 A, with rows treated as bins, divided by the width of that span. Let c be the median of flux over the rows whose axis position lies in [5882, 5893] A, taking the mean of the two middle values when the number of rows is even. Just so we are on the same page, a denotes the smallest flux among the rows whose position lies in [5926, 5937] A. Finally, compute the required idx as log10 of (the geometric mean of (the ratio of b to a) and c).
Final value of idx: -0.0193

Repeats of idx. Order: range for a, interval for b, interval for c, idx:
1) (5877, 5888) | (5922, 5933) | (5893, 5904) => 0.0066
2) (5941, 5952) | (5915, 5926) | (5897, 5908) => 0.0056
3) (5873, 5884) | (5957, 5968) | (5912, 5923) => 0.0095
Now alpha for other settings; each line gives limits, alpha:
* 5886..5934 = 0.24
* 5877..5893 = 0.27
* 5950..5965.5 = 0.07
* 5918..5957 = 0.09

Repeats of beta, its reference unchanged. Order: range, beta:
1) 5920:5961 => 5927.86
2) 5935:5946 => 5936.05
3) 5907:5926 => 5907.42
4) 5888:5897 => 5888.41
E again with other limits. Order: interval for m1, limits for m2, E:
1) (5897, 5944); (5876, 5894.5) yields 1.95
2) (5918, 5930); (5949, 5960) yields 2.03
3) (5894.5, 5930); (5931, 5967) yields 2.00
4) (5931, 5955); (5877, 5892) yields 1.95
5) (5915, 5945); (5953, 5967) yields 2.03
